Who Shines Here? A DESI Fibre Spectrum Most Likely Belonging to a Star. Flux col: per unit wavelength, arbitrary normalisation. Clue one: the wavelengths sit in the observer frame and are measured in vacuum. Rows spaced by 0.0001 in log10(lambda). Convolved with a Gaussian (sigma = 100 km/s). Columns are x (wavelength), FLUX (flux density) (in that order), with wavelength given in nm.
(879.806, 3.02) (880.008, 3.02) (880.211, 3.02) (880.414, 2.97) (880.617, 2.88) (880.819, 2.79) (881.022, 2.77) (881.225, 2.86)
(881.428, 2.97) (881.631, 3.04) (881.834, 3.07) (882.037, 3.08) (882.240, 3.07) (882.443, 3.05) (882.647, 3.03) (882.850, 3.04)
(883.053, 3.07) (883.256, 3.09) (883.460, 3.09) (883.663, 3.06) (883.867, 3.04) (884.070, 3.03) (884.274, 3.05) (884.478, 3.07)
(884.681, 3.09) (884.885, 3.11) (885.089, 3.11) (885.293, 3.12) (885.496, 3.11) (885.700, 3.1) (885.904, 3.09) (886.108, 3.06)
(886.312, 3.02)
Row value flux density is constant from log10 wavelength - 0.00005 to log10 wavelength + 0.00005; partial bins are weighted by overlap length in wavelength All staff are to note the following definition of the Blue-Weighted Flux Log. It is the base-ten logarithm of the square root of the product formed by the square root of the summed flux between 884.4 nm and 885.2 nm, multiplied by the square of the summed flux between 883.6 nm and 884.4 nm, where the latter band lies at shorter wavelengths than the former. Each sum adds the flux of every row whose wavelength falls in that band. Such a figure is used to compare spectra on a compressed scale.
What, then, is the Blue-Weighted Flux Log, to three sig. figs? 1.36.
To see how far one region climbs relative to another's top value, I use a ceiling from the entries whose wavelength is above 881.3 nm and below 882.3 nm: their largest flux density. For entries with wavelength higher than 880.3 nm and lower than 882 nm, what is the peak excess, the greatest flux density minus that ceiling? -0.01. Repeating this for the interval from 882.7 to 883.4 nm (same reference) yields 0.01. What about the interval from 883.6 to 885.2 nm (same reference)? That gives 0.03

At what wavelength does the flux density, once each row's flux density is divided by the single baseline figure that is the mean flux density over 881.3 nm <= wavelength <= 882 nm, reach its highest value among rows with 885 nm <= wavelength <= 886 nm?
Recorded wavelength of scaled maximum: 885.293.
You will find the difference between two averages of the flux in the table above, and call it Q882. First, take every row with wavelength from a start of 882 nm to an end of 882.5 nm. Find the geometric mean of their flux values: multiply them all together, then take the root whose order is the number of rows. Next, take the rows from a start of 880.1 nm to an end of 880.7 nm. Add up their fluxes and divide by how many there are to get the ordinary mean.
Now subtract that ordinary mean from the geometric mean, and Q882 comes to 0.11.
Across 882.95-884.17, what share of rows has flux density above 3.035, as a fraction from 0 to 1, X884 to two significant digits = 0.83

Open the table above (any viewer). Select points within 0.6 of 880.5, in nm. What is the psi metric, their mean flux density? 2.91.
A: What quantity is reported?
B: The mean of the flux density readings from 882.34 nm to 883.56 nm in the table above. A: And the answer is 3.06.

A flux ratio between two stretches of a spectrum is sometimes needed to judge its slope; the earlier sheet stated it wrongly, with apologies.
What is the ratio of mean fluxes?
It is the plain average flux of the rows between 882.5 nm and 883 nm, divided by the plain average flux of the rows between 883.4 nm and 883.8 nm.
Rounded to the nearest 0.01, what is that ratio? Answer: 0.99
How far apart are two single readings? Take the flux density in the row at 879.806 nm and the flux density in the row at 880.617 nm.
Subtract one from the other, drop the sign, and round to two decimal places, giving 0.14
